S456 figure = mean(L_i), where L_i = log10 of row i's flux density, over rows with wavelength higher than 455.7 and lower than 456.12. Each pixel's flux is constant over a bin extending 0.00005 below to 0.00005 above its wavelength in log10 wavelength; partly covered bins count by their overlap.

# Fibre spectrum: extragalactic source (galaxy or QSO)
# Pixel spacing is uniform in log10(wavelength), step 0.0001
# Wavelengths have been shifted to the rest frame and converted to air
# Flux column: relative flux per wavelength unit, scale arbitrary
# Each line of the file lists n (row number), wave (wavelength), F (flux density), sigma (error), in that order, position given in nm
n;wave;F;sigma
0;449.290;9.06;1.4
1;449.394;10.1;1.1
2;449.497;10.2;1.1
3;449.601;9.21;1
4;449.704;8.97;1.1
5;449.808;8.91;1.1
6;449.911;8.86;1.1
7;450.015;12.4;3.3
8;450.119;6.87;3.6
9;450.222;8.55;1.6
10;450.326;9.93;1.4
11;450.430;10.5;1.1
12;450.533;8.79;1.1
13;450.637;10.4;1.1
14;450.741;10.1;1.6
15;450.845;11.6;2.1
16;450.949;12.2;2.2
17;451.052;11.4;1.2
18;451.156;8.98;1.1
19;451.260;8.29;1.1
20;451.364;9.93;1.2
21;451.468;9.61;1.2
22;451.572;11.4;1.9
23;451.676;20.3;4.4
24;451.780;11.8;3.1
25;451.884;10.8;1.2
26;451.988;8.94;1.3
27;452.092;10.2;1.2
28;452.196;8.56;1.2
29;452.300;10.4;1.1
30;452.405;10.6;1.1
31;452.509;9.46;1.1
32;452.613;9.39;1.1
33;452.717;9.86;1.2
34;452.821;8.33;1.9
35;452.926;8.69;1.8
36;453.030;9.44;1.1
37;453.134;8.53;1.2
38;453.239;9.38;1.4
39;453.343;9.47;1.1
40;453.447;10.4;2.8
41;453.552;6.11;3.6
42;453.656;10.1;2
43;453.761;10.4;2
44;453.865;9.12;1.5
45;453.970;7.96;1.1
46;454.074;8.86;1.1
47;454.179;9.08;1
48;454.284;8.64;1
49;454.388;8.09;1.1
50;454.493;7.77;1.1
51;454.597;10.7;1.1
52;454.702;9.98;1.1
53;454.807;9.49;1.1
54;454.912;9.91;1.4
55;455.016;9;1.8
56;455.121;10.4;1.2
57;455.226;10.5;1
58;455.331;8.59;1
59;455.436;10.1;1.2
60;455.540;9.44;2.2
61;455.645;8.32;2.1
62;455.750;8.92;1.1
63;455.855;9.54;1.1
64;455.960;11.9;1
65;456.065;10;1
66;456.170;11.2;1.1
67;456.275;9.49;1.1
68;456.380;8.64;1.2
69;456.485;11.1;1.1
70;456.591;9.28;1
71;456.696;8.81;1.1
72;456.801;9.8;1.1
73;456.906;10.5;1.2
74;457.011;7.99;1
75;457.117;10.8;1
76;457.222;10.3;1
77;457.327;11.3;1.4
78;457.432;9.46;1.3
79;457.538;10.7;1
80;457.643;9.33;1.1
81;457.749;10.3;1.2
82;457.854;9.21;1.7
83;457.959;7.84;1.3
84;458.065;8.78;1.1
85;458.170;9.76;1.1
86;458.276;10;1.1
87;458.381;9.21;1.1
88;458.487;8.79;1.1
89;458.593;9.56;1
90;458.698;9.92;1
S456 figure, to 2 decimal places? 1.00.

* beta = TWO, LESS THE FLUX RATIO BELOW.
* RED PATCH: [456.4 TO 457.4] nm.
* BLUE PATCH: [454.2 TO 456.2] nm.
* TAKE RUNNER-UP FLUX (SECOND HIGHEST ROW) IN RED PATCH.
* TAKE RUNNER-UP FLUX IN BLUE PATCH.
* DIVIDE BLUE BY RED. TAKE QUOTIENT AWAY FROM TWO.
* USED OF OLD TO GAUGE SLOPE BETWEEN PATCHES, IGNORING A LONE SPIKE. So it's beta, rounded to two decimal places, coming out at 0.99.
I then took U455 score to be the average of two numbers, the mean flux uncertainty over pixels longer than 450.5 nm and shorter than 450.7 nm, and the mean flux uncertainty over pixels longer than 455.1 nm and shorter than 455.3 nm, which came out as 1.10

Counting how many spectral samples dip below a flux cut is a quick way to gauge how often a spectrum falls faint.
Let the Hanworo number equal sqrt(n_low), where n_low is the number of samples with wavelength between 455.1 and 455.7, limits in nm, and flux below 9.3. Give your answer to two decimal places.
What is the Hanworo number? 1.41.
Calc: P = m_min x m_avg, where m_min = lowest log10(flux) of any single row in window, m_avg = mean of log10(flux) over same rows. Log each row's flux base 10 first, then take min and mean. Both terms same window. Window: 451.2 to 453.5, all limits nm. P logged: 0.92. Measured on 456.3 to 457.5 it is 0.89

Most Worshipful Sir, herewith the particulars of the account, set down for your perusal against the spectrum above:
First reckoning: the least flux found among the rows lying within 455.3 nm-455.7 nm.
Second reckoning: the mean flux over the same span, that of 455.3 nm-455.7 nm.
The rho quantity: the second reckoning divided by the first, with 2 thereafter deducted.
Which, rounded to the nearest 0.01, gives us -0.90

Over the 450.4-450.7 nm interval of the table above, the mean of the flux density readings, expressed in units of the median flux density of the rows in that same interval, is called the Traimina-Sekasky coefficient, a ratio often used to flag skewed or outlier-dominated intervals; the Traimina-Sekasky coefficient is 0.95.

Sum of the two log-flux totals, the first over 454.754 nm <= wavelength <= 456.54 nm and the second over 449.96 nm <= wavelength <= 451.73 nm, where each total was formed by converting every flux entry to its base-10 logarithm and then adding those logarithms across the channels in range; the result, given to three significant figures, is 34.1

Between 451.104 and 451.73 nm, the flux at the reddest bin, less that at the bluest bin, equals 11.3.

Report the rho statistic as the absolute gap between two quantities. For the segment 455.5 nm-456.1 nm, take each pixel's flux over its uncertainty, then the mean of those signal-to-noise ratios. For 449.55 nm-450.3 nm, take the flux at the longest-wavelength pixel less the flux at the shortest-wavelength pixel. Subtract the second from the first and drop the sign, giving 8.5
